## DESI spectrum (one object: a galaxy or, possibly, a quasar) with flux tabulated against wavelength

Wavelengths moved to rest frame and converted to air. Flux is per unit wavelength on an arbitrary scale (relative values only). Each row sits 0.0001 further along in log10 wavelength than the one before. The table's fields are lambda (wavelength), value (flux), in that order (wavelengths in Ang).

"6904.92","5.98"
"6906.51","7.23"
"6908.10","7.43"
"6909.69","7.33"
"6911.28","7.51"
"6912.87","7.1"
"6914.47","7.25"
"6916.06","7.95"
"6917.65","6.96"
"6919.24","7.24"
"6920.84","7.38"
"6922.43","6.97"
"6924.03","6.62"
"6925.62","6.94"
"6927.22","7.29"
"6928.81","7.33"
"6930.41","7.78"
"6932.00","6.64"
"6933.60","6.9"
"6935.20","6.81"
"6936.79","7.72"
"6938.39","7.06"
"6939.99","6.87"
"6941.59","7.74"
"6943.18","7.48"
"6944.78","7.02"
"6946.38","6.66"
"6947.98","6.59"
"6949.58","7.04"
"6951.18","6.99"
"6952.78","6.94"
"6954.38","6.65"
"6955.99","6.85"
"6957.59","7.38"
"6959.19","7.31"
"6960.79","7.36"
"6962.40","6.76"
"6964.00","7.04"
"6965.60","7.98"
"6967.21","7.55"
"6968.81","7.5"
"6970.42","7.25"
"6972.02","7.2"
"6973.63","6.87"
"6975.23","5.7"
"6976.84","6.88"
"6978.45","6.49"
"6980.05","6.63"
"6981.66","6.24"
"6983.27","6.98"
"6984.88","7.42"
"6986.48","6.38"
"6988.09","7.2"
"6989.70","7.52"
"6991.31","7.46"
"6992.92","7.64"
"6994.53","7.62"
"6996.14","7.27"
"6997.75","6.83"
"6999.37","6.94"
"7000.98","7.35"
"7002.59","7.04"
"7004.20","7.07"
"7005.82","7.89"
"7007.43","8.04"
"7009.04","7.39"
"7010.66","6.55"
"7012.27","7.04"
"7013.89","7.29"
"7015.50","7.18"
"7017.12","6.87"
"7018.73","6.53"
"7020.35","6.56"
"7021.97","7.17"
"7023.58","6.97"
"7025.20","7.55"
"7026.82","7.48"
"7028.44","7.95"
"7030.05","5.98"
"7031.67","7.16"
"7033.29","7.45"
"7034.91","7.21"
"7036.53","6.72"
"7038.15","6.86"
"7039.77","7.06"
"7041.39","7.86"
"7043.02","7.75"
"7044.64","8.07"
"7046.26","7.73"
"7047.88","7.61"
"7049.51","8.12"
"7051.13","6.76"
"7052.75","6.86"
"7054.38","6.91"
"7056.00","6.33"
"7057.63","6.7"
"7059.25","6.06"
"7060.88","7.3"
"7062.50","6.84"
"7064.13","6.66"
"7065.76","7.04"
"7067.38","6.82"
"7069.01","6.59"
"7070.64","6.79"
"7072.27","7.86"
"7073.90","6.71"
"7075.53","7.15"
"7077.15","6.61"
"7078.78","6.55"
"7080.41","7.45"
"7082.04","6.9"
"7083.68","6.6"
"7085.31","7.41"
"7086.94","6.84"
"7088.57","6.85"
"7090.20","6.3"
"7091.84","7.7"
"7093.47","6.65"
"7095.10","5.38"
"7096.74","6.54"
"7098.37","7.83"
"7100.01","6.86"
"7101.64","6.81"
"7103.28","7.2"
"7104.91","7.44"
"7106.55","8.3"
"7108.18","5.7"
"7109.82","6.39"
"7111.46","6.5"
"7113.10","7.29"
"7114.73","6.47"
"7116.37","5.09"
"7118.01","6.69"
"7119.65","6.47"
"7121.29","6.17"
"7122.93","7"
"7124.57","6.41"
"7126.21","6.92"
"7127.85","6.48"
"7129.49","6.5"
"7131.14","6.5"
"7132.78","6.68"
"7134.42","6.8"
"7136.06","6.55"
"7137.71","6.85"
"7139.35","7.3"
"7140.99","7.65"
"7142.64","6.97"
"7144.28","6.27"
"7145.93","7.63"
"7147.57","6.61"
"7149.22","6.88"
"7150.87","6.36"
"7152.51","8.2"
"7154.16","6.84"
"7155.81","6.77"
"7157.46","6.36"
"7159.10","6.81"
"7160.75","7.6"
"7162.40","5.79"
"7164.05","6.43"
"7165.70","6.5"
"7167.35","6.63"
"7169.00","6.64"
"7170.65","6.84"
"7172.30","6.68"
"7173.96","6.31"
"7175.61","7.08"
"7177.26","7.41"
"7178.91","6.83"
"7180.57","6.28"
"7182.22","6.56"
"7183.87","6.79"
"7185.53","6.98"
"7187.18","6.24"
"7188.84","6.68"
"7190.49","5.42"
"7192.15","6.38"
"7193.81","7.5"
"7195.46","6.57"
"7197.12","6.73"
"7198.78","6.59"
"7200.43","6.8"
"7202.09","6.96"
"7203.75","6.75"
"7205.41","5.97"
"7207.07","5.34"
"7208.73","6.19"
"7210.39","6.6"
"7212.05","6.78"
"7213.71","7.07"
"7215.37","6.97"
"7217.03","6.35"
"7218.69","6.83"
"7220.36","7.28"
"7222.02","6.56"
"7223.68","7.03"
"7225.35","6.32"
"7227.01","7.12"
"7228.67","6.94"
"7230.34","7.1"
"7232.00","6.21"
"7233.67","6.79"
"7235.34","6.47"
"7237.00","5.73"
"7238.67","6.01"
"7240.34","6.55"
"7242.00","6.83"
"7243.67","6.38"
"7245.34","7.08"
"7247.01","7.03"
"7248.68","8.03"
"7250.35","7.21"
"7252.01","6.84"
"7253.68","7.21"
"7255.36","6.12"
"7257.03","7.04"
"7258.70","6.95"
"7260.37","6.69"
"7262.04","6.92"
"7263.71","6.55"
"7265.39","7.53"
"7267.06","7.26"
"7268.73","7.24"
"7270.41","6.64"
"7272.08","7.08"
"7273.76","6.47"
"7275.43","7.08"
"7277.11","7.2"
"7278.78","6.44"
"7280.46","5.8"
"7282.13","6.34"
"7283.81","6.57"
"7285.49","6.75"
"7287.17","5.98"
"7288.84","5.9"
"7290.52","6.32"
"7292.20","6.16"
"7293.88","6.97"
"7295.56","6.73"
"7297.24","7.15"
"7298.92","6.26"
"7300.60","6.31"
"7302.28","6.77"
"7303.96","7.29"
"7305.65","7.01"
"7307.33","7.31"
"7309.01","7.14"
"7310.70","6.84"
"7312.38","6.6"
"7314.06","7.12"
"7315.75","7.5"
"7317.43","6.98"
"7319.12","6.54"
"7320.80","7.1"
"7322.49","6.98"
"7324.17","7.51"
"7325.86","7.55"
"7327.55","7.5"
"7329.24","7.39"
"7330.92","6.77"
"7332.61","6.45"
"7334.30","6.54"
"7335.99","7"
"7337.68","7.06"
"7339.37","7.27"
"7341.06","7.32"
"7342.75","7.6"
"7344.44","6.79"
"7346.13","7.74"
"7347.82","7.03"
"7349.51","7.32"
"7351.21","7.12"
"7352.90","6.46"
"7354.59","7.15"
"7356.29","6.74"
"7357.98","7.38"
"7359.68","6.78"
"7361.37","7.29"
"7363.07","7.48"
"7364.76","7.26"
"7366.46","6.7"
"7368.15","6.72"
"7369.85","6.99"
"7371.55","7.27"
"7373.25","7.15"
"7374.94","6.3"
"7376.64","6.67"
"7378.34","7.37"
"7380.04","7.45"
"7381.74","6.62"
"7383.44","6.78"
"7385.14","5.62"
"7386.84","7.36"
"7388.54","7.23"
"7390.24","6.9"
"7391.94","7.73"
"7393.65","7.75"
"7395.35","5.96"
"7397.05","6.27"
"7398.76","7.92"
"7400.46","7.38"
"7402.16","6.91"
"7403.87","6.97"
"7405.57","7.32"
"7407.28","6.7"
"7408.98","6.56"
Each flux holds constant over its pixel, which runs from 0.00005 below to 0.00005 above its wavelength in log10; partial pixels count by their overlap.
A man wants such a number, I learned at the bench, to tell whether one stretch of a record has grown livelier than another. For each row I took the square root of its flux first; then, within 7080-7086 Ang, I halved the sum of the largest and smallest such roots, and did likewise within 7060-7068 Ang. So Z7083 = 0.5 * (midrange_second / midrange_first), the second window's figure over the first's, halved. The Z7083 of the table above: 0.498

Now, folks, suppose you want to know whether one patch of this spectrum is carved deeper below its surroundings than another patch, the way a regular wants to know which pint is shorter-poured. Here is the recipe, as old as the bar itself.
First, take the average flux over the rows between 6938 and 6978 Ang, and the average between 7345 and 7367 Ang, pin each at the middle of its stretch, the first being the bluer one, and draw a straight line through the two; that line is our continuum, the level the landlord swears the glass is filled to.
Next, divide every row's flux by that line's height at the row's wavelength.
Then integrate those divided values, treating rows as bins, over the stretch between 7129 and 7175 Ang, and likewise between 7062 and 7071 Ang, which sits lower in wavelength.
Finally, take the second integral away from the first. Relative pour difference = 35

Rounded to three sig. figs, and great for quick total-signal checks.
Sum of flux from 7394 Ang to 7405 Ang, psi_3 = 41.4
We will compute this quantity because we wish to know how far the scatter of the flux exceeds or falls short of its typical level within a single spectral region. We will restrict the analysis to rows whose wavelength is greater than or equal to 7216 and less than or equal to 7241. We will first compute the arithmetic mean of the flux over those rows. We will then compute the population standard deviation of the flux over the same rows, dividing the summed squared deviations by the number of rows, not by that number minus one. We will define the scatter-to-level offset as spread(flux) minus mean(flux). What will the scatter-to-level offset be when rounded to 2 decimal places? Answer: -6.19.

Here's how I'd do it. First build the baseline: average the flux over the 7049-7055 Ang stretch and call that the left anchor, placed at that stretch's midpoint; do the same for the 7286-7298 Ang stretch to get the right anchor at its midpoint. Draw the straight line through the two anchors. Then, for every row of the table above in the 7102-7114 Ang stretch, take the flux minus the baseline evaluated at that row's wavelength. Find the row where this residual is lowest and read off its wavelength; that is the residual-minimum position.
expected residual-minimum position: 7108.18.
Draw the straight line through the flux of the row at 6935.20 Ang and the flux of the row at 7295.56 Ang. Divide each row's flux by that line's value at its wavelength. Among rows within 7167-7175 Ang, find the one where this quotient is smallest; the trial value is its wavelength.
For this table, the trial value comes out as 7173.96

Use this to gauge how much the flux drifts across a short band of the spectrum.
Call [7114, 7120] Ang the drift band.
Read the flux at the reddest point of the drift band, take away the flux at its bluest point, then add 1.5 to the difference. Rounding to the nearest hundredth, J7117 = 1.50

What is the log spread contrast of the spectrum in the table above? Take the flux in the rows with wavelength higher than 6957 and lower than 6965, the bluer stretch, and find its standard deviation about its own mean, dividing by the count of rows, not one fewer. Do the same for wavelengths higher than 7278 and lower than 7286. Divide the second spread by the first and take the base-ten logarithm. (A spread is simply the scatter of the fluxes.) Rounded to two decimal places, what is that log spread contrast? 0.13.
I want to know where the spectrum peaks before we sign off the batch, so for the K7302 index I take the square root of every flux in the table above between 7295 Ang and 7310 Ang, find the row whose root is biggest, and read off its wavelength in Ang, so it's 7307.33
